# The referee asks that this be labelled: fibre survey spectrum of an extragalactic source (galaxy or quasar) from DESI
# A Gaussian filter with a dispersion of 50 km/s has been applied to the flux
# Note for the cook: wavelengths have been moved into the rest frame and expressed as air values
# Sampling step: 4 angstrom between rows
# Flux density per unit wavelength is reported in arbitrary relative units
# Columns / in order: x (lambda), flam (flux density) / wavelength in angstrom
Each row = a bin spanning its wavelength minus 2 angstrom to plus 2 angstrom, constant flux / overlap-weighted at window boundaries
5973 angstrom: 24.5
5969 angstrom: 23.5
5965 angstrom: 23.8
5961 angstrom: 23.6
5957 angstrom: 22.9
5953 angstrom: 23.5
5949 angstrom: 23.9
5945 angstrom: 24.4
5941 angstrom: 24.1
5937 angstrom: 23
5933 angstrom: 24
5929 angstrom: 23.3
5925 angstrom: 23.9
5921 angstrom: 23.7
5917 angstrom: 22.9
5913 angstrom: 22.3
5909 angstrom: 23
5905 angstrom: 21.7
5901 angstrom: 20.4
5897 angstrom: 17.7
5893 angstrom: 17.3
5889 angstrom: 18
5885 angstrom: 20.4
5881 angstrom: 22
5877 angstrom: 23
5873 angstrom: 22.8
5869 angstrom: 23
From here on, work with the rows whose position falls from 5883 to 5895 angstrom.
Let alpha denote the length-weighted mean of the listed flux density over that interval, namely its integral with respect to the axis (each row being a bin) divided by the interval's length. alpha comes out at 18.6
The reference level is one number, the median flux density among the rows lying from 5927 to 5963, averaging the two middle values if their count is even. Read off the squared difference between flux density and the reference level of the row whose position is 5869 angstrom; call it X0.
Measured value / 0.4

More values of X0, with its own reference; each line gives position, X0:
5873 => 0.6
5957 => 0.5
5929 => 0.1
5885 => 10.2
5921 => 0.0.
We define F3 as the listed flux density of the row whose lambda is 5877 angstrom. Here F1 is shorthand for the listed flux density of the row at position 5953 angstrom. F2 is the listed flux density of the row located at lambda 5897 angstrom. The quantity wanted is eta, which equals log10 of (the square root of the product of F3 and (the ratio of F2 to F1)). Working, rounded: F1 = 23.5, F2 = 17.7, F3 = 23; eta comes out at 0.619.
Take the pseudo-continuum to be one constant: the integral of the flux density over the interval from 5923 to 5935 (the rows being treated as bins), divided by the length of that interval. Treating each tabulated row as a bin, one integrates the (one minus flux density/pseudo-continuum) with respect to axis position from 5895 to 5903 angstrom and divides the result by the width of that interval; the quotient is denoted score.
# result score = 0.20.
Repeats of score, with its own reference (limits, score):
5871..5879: 0.04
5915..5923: 0.02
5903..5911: 0.06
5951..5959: 0.02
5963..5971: 0.00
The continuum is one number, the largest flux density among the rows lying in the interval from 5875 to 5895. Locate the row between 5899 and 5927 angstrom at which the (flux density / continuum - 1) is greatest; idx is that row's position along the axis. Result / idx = 5925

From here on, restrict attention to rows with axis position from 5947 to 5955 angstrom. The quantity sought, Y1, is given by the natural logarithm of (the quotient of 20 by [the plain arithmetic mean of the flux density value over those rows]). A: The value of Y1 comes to -0.170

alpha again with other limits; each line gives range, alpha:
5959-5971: 23.6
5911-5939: 23.3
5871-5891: 21.2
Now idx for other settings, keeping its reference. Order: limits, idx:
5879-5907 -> 5881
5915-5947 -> 5945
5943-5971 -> 5945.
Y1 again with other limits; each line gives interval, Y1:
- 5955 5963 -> -0.151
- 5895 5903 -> 0.049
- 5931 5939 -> -0.161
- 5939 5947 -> -0.193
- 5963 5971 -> -0.168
